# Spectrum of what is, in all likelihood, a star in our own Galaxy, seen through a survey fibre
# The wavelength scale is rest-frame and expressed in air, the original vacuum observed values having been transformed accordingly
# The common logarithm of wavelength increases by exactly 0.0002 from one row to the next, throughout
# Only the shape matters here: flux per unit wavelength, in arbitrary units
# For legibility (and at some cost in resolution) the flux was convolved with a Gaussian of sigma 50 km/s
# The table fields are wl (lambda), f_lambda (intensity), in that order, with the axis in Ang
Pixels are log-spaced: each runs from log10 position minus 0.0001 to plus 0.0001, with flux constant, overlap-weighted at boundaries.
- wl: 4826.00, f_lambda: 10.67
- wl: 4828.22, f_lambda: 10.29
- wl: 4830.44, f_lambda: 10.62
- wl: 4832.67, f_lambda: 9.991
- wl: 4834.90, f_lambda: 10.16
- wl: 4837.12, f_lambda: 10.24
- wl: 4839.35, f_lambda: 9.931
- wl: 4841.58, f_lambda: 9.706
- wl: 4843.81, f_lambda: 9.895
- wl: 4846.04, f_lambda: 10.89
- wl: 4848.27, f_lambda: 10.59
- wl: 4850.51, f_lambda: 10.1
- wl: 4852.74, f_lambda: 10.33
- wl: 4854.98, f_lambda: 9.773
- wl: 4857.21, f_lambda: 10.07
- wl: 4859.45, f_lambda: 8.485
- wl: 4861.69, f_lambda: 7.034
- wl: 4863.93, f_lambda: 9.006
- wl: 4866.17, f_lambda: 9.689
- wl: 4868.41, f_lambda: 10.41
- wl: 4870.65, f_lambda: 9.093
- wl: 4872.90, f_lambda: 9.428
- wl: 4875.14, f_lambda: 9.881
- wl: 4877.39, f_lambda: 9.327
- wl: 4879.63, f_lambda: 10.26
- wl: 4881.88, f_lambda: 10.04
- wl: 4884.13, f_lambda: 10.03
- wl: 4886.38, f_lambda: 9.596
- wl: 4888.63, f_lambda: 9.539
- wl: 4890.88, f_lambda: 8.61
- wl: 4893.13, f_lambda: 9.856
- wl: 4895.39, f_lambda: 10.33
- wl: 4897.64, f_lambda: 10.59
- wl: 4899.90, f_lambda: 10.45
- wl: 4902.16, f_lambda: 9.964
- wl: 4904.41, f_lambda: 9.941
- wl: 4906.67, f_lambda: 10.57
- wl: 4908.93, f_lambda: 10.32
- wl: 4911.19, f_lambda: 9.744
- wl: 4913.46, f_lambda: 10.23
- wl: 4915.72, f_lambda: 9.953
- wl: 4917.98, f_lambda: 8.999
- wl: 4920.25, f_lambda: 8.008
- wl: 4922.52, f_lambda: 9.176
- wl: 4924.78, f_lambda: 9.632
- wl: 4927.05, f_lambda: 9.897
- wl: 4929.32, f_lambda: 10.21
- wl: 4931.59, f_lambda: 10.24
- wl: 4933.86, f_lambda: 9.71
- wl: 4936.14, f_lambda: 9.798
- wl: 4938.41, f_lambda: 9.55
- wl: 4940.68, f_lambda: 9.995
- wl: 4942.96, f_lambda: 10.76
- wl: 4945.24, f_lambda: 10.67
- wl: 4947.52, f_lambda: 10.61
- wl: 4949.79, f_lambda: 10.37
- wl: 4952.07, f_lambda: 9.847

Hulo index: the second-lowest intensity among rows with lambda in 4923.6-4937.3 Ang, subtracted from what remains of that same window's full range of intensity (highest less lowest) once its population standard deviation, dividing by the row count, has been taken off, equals -9.3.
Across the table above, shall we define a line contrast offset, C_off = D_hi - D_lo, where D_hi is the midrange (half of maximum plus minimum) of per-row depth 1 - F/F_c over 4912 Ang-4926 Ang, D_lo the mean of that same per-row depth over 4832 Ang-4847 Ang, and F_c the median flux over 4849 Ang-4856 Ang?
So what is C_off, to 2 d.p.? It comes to 0.10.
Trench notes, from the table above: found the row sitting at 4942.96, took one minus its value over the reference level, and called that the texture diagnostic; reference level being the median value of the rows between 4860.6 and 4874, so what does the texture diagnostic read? -0.16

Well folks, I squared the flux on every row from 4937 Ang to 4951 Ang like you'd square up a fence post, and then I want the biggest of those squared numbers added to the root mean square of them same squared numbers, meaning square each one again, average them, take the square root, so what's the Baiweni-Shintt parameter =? 223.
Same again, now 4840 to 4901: 215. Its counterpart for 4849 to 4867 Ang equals 196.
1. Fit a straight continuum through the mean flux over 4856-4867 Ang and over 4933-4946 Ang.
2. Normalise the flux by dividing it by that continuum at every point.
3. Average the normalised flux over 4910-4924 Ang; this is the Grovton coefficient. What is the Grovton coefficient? 0.96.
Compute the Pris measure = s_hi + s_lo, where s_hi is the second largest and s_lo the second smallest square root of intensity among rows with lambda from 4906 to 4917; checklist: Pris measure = 6.37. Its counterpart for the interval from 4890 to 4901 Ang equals 6.37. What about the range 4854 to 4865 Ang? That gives 6.04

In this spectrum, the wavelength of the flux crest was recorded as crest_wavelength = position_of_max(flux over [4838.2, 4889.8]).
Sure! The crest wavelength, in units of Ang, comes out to 4846.04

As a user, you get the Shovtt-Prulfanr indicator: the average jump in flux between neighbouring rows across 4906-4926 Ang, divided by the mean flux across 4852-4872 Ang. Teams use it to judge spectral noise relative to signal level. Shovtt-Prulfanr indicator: 0.069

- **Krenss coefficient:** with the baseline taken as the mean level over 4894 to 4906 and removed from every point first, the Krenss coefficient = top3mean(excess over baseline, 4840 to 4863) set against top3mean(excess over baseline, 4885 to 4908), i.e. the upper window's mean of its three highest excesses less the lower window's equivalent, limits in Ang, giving -0.067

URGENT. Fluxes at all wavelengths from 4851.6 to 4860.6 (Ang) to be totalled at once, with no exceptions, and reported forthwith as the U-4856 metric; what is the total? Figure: 38.7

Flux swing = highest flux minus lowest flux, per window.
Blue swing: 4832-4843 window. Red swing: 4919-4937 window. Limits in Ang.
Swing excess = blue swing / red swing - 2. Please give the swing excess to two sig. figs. -1.8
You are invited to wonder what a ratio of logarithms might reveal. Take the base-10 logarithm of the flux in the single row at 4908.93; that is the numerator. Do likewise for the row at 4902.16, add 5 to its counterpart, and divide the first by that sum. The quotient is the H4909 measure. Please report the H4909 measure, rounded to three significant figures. 0.169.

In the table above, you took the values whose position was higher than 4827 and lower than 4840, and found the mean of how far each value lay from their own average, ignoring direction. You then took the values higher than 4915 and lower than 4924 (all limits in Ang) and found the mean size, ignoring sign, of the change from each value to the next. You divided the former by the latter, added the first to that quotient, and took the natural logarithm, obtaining -1.1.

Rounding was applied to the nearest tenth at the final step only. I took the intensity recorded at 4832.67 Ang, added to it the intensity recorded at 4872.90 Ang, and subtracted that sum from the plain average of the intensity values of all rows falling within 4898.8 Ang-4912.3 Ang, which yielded -9.3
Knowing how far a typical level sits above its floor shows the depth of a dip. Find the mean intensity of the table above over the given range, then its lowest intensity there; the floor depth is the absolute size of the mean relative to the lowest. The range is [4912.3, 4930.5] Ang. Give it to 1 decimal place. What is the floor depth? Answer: 1.5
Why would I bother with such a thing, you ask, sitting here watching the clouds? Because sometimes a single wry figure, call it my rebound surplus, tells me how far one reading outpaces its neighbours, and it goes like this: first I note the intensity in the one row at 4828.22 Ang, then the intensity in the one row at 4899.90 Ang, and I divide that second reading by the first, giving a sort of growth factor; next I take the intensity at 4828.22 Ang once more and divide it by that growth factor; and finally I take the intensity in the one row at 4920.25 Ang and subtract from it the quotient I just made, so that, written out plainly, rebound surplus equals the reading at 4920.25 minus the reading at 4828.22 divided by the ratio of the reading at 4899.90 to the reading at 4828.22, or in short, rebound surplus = -2.1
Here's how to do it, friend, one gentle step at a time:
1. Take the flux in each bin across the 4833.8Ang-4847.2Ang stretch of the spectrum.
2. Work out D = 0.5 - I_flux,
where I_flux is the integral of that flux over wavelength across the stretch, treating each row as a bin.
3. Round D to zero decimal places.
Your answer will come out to -135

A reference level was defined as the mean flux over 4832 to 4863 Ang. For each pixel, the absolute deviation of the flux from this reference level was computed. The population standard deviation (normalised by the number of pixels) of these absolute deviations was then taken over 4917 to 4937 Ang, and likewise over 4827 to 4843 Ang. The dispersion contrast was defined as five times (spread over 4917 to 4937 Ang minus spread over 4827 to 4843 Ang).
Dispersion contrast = 1.4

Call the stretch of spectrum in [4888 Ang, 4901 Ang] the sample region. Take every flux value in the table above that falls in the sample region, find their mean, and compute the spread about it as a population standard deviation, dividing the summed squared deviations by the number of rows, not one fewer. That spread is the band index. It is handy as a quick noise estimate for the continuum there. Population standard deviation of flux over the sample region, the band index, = 0.68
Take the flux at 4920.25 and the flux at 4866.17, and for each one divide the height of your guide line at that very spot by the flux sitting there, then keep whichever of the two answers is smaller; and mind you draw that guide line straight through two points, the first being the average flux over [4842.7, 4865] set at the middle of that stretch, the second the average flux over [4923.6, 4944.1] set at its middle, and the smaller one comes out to 1.00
